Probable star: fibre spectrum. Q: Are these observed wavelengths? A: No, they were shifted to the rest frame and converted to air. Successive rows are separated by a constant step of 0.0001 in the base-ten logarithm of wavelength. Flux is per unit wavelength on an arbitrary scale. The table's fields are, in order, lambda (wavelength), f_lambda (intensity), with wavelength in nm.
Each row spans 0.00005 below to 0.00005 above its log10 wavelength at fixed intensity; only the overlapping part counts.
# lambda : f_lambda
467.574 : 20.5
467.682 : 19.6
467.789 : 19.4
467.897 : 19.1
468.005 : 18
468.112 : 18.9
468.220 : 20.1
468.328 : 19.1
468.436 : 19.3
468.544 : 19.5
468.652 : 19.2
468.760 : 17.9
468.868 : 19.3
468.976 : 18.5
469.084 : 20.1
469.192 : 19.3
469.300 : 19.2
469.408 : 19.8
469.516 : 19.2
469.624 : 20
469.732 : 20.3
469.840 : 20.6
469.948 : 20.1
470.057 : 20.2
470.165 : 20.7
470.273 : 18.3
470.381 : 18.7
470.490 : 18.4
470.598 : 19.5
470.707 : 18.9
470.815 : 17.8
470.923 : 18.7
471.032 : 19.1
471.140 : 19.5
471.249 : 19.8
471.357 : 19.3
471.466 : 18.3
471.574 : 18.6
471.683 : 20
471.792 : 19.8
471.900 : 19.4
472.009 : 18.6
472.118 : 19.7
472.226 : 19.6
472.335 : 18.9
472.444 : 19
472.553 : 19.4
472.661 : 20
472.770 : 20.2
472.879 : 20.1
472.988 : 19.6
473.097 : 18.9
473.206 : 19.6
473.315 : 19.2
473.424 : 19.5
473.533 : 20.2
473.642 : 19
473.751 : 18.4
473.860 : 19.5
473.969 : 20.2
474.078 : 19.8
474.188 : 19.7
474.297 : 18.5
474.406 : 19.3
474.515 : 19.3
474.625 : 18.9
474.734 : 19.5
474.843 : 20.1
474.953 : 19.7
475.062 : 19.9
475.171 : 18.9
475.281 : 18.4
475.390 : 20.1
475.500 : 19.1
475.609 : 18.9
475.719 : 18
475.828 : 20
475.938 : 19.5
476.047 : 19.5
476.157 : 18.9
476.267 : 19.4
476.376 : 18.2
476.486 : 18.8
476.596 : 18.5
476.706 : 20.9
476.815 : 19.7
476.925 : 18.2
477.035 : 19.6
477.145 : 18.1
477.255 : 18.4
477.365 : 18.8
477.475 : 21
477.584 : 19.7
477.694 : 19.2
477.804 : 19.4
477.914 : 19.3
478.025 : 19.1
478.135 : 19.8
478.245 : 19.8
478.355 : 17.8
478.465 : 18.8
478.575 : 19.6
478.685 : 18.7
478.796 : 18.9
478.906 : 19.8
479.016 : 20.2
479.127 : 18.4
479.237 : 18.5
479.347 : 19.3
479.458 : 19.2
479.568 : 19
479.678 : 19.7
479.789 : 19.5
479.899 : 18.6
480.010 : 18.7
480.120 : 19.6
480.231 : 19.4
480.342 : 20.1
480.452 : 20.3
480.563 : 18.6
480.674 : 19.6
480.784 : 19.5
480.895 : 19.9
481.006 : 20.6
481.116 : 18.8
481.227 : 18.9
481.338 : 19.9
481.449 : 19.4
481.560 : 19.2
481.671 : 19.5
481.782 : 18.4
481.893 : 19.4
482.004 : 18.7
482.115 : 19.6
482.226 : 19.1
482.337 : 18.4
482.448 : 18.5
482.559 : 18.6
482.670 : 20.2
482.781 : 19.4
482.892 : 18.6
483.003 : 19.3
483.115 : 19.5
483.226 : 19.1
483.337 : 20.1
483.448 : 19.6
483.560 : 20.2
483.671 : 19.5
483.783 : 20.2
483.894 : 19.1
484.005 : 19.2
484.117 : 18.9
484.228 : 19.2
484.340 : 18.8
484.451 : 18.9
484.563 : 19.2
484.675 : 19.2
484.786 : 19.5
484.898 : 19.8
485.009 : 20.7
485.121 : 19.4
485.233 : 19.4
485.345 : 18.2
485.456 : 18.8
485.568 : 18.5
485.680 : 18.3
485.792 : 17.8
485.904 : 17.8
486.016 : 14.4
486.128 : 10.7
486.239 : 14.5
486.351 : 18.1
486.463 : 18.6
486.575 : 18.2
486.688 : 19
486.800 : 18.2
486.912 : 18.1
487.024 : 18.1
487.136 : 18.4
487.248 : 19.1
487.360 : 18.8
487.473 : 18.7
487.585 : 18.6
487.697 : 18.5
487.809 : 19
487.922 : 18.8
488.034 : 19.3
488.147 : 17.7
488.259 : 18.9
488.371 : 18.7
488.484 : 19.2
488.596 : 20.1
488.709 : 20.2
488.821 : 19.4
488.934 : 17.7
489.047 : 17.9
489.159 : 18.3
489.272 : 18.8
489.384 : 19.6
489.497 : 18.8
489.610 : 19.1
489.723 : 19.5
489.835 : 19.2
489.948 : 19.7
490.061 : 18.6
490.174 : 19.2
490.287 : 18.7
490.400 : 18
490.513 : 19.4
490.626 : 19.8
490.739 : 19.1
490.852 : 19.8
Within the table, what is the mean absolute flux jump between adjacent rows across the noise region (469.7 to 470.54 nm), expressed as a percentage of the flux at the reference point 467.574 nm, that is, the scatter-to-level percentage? 3.14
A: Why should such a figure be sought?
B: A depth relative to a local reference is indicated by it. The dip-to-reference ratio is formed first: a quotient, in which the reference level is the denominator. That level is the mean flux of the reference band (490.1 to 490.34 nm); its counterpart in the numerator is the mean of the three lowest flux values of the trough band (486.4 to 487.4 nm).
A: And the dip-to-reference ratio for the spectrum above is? 0.96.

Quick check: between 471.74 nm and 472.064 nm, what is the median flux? 19.4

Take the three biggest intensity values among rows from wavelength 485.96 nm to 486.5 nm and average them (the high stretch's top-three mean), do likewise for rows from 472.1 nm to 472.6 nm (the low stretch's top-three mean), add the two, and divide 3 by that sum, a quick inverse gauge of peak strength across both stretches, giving 0.082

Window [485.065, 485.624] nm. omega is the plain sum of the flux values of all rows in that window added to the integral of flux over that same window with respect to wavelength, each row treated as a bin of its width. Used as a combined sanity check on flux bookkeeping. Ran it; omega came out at 105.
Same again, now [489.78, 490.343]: 106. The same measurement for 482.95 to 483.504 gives 108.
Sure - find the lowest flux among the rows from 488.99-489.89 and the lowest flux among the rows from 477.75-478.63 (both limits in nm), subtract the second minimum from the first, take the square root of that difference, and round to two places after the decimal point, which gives 0.32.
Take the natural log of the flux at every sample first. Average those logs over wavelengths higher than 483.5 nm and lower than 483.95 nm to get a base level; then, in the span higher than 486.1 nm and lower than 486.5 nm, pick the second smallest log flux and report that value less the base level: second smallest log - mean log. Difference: -0.31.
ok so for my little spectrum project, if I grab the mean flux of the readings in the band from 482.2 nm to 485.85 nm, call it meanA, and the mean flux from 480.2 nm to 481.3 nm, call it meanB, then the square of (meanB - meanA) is 0.15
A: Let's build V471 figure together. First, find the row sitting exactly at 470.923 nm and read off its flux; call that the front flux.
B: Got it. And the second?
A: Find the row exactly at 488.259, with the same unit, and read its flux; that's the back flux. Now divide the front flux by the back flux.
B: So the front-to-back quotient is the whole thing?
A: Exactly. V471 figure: 0.99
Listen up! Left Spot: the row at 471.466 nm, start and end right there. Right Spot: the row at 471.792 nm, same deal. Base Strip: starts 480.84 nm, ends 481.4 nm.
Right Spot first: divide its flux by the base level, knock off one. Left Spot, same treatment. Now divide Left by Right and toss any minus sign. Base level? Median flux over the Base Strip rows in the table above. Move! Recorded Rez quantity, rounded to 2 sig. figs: 16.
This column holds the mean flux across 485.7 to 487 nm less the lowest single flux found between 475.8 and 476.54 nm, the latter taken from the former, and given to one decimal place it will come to -1.3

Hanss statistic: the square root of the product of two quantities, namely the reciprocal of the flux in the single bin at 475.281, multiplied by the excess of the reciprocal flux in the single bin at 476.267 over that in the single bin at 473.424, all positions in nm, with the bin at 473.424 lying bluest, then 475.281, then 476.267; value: 0.0038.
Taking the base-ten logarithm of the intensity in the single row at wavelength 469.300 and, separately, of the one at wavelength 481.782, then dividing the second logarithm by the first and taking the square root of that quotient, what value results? 0.993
